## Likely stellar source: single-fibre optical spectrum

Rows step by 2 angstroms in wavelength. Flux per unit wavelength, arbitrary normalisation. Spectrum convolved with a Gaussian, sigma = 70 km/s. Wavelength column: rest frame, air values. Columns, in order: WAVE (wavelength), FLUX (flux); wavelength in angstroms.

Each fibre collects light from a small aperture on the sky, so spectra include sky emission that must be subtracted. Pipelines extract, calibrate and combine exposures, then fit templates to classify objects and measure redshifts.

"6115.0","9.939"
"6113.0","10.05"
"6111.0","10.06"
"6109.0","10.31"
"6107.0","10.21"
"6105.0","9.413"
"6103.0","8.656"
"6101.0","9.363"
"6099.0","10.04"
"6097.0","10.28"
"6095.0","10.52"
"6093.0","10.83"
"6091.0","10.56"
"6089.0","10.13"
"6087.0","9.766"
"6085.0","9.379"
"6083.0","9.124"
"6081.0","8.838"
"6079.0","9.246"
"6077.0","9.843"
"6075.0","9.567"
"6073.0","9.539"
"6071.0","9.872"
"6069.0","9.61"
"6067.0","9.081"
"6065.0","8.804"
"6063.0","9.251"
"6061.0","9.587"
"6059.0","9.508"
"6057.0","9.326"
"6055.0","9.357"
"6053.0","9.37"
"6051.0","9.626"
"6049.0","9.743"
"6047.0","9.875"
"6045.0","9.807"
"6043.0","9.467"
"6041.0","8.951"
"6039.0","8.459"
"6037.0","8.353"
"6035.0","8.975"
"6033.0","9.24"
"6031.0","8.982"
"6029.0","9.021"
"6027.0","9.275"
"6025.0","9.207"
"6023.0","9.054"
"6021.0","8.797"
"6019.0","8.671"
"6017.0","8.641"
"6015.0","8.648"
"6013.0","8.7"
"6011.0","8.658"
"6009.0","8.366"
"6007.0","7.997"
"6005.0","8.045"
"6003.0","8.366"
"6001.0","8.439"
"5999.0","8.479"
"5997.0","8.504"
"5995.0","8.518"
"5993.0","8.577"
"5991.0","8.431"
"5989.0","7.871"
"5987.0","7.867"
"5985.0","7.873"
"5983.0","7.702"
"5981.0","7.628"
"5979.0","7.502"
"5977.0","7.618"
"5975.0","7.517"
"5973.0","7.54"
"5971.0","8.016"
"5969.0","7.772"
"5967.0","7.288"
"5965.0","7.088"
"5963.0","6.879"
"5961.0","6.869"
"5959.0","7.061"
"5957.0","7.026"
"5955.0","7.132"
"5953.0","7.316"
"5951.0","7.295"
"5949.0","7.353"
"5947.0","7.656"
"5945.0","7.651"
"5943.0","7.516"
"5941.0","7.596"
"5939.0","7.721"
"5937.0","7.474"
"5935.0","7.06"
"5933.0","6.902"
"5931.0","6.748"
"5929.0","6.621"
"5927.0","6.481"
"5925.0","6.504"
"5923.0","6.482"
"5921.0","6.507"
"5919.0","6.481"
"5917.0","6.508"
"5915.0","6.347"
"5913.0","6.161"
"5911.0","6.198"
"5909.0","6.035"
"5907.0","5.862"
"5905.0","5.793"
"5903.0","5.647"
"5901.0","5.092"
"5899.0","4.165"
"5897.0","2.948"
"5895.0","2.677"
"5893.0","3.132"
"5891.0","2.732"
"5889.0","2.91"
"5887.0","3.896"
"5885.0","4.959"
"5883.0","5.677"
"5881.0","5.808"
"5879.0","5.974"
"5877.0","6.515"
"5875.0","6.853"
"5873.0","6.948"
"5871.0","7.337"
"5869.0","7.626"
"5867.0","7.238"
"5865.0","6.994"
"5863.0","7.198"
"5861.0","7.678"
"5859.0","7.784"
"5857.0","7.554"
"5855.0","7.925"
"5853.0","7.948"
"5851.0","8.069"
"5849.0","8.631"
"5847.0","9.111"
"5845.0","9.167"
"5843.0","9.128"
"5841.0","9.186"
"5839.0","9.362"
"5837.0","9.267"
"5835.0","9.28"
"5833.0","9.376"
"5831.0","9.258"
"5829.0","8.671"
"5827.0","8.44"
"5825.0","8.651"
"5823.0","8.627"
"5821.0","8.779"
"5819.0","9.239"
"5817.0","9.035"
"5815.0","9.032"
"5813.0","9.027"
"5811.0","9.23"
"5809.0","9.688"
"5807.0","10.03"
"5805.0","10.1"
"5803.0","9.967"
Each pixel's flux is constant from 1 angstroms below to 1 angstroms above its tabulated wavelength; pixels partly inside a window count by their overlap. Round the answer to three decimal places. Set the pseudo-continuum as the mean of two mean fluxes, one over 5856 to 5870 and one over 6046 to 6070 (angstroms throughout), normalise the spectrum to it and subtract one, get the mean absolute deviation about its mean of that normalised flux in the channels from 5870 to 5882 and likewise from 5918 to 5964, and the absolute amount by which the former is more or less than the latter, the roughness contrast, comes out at 0.013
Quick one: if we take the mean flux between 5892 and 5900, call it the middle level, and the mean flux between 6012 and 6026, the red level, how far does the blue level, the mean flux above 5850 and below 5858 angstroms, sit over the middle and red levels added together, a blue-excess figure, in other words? -4.2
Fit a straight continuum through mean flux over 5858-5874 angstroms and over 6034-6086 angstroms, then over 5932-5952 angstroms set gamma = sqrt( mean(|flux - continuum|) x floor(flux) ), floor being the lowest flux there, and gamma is 2.2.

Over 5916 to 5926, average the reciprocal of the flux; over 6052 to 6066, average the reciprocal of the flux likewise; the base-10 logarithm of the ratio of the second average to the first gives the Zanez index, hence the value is -0.16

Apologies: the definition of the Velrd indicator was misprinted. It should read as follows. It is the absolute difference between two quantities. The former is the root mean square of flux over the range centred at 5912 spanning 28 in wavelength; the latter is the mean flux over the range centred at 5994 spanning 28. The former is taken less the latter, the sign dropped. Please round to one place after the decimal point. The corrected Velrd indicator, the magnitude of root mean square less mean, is 2.1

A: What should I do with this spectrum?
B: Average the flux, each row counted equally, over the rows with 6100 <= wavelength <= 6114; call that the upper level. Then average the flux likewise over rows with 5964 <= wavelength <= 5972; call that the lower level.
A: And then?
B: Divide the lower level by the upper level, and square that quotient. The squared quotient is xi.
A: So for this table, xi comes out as 0.60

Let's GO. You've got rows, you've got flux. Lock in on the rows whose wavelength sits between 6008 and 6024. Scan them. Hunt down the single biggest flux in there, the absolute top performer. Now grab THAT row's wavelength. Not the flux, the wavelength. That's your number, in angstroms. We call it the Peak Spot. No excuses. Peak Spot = 6023.0 angstroms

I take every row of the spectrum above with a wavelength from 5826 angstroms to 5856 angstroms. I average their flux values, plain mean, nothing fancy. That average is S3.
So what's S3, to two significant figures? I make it 8.9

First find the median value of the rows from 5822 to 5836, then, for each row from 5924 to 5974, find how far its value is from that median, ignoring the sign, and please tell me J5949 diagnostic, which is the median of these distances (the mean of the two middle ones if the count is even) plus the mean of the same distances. 2.8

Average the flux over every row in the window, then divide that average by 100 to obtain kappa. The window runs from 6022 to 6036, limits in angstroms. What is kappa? 0.091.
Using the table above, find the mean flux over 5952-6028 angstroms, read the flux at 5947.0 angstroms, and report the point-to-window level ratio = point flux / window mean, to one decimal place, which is 1.0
